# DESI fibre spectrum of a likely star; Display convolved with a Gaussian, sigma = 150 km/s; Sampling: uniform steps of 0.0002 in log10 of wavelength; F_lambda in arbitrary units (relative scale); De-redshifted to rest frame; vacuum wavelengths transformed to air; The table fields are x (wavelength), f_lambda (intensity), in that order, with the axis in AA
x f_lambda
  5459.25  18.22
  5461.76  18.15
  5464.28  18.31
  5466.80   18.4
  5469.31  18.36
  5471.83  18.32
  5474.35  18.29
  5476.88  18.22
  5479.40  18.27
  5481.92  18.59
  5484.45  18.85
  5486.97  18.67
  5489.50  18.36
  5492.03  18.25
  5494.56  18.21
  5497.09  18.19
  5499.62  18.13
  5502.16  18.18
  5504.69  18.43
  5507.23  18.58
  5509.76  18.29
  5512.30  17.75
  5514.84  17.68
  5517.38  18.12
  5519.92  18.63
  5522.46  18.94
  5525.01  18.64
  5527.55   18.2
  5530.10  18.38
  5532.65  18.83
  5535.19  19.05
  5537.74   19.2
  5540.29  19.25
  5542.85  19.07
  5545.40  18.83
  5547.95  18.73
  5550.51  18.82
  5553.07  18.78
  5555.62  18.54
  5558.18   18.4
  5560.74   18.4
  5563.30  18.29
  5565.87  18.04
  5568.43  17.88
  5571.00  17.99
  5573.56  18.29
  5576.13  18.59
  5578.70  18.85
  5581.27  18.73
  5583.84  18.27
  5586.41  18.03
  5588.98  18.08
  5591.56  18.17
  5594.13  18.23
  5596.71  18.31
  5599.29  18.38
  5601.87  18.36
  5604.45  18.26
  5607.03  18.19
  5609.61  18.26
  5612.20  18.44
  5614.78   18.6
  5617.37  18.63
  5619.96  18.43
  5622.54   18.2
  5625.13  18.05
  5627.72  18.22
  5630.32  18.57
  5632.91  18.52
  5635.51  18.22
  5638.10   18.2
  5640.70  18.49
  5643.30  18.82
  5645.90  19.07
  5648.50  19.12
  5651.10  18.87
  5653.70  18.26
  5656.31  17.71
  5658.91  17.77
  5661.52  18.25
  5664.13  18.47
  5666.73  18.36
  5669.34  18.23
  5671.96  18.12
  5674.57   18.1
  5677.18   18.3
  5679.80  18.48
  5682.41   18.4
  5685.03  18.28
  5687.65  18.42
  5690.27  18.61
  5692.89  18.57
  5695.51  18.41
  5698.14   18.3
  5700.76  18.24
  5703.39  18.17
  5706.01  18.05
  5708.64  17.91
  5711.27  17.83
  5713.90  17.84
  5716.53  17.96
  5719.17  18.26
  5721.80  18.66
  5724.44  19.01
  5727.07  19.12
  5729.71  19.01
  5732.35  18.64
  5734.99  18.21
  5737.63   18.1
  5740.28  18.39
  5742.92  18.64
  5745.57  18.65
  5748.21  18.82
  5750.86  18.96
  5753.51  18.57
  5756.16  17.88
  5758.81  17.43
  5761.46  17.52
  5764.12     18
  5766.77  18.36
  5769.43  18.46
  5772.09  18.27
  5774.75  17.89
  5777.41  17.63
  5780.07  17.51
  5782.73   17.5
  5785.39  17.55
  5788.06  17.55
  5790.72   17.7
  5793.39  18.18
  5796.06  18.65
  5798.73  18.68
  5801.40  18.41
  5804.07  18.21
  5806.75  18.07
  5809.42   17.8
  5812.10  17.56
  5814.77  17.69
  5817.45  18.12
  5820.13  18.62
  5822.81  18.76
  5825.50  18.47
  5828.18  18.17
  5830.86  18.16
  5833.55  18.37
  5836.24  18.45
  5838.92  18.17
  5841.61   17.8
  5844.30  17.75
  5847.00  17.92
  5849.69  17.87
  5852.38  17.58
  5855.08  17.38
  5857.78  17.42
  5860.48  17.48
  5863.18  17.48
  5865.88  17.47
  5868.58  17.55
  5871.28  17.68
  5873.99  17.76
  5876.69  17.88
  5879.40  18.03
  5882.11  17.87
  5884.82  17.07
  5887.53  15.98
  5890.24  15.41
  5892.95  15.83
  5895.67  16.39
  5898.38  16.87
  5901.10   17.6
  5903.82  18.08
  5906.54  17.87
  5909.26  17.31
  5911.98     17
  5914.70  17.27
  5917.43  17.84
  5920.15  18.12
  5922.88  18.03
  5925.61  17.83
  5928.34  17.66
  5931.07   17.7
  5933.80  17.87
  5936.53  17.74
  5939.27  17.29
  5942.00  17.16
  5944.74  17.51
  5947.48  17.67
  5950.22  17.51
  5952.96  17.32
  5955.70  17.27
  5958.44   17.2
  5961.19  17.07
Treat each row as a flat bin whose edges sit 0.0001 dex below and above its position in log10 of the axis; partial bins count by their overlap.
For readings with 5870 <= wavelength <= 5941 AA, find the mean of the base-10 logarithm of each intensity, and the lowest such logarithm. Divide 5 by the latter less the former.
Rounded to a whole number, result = -96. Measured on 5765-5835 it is -350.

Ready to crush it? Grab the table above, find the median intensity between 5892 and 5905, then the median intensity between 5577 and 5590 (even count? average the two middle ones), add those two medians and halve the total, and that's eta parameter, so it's 17.6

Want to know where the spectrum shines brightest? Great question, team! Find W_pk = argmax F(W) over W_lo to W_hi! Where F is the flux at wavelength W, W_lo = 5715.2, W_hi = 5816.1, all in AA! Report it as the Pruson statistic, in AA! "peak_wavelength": 5727.07 AA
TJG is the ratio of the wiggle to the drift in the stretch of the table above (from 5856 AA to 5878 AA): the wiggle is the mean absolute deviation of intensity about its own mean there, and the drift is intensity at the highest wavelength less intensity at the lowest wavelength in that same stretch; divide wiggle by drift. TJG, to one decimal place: 0.3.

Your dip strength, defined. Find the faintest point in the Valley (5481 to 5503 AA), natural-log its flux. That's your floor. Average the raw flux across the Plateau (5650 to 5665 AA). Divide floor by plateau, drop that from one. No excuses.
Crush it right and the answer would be 0.841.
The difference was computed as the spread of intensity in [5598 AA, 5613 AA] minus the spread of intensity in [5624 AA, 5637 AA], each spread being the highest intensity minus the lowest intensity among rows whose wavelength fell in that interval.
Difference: -0.3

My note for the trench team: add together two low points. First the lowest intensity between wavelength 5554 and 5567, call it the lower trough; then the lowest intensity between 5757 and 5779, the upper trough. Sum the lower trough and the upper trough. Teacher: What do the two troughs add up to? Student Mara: 35.47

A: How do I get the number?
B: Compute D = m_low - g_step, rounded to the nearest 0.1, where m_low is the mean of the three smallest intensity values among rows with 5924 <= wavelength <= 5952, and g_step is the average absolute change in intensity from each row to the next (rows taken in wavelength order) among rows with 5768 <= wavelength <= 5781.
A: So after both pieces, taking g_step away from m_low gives 17.1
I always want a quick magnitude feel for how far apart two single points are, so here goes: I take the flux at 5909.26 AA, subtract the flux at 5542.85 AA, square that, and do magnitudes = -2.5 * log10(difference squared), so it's -1.2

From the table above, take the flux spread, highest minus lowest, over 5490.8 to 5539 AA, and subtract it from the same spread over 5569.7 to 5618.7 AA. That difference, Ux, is -0.7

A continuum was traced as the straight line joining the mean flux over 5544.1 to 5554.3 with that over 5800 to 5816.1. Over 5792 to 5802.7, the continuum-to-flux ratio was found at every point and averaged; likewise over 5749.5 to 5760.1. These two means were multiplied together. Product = 0.97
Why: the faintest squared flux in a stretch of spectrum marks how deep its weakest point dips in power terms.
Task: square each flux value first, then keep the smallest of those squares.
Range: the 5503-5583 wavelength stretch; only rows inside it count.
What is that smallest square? 313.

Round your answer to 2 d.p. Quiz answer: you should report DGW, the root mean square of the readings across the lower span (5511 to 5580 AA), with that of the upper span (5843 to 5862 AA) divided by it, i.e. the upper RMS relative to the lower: 0.95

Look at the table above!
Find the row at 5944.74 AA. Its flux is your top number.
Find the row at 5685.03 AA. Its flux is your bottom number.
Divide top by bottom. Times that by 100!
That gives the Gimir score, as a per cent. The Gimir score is 96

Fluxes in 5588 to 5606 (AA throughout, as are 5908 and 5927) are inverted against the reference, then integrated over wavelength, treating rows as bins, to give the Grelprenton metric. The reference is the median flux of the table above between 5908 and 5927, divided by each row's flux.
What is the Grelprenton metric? 17.6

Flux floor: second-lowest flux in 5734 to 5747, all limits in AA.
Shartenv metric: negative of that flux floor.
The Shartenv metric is -18.2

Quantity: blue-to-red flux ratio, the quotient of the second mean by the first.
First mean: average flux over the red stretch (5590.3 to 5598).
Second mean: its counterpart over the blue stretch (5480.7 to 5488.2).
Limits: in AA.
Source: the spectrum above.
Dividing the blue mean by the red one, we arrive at 1.03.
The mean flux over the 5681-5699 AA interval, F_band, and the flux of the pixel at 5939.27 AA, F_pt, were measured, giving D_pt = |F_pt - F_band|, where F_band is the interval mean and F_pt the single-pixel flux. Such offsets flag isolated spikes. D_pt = 1.1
